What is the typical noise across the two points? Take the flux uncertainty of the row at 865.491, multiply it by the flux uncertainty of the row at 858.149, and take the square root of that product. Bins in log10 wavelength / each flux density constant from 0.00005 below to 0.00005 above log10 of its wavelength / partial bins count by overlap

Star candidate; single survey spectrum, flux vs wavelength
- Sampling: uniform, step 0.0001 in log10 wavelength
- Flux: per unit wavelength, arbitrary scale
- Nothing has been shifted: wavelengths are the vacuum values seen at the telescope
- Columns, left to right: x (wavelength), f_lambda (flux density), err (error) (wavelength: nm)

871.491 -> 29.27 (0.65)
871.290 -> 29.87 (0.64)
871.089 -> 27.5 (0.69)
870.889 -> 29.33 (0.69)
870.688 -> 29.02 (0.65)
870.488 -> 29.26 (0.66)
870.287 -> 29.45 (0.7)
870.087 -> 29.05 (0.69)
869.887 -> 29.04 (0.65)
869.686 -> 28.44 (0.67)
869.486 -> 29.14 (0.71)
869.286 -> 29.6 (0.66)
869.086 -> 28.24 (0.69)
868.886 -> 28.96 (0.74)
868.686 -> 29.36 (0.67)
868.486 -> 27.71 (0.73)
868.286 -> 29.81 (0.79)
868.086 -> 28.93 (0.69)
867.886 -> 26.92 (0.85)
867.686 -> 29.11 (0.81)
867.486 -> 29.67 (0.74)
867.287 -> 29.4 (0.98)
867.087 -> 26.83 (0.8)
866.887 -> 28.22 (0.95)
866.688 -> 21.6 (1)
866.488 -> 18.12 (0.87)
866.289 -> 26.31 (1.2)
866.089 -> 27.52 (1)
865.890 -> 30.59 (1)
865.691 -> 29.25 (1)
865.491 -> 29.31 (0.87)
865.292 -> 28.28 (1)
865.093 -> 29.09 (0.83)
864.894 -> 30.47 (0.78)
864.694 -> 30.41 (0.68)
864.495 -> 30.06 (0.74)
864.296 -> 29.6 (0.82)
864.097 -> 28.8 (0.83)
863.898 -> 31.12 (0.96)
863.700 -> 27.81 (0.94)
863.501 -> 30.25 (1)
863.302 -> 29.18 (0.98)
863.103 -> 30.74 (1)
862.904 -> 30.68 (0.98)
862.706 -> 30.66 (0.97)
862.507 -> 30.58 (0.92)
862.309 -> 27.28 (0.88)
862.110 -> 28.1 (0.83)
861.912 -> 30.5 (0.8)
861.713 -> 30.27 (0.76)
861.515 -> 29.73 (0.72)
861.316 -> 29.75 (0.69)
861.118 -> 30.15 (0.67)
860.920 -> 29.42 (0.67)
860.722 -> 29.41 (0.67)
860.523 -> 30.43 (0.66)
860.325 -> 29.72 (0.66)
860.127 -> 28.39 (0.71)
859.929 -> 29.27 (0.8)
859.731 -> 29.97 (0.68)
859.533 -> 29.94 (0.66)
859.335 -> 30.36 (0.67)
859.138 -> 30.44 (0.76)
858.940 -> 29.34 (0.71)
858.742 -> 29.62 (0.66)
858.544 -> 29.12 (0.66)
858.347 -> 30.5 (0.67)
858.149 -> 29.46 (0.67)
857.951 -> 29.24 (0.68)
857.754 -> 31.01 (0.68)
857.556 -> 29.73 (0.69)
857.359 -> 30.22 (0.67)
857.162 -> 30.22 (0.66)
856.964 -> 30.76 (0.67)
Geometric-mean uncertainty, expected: 0.76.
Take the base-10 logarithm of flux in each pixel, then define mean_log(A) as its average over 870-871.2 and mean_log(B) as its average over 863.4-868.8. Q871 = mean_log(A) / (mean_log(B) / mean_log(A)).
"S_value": 1.47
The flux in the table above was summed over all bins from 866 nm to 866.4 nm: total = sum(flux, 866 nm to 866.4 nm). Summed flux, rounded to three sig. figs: 53.8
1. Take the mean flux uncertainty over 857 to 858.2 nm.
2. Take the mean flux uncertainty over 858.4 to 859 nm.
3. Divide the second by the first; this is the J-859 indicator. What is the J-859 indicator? 1.00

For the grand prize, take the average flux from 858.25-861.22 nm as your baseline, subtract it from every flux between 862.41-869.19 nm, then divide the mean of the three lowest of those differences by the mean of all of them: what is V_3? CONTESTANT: 7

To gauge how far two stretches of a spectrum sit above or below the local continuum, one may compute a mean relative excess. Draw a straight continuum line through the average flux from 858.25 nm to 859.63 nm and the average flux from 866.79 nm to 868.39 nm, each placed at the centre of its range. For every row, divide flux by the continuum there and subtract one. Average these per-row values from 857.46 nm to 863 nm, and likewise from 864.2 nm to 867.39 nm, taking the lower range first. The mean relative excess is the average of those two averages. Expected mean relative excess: -0.018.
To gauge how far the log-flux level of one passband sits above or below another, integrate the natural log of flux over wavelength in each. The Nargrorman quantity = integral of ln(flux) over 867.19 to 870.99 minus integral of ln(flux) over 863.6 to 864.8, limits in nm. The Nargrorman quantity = 9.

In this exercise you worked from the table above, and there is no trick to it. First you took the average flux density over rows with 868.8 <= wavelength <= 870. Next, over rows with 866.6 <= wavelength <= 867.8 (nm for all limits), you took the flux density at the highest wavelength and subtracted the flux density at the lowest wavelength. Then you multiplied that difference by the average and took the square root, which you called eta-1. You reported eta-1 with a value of 15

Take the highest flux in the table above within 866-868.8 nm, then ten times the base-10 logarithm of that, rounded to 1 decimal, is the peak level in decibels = 14.7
